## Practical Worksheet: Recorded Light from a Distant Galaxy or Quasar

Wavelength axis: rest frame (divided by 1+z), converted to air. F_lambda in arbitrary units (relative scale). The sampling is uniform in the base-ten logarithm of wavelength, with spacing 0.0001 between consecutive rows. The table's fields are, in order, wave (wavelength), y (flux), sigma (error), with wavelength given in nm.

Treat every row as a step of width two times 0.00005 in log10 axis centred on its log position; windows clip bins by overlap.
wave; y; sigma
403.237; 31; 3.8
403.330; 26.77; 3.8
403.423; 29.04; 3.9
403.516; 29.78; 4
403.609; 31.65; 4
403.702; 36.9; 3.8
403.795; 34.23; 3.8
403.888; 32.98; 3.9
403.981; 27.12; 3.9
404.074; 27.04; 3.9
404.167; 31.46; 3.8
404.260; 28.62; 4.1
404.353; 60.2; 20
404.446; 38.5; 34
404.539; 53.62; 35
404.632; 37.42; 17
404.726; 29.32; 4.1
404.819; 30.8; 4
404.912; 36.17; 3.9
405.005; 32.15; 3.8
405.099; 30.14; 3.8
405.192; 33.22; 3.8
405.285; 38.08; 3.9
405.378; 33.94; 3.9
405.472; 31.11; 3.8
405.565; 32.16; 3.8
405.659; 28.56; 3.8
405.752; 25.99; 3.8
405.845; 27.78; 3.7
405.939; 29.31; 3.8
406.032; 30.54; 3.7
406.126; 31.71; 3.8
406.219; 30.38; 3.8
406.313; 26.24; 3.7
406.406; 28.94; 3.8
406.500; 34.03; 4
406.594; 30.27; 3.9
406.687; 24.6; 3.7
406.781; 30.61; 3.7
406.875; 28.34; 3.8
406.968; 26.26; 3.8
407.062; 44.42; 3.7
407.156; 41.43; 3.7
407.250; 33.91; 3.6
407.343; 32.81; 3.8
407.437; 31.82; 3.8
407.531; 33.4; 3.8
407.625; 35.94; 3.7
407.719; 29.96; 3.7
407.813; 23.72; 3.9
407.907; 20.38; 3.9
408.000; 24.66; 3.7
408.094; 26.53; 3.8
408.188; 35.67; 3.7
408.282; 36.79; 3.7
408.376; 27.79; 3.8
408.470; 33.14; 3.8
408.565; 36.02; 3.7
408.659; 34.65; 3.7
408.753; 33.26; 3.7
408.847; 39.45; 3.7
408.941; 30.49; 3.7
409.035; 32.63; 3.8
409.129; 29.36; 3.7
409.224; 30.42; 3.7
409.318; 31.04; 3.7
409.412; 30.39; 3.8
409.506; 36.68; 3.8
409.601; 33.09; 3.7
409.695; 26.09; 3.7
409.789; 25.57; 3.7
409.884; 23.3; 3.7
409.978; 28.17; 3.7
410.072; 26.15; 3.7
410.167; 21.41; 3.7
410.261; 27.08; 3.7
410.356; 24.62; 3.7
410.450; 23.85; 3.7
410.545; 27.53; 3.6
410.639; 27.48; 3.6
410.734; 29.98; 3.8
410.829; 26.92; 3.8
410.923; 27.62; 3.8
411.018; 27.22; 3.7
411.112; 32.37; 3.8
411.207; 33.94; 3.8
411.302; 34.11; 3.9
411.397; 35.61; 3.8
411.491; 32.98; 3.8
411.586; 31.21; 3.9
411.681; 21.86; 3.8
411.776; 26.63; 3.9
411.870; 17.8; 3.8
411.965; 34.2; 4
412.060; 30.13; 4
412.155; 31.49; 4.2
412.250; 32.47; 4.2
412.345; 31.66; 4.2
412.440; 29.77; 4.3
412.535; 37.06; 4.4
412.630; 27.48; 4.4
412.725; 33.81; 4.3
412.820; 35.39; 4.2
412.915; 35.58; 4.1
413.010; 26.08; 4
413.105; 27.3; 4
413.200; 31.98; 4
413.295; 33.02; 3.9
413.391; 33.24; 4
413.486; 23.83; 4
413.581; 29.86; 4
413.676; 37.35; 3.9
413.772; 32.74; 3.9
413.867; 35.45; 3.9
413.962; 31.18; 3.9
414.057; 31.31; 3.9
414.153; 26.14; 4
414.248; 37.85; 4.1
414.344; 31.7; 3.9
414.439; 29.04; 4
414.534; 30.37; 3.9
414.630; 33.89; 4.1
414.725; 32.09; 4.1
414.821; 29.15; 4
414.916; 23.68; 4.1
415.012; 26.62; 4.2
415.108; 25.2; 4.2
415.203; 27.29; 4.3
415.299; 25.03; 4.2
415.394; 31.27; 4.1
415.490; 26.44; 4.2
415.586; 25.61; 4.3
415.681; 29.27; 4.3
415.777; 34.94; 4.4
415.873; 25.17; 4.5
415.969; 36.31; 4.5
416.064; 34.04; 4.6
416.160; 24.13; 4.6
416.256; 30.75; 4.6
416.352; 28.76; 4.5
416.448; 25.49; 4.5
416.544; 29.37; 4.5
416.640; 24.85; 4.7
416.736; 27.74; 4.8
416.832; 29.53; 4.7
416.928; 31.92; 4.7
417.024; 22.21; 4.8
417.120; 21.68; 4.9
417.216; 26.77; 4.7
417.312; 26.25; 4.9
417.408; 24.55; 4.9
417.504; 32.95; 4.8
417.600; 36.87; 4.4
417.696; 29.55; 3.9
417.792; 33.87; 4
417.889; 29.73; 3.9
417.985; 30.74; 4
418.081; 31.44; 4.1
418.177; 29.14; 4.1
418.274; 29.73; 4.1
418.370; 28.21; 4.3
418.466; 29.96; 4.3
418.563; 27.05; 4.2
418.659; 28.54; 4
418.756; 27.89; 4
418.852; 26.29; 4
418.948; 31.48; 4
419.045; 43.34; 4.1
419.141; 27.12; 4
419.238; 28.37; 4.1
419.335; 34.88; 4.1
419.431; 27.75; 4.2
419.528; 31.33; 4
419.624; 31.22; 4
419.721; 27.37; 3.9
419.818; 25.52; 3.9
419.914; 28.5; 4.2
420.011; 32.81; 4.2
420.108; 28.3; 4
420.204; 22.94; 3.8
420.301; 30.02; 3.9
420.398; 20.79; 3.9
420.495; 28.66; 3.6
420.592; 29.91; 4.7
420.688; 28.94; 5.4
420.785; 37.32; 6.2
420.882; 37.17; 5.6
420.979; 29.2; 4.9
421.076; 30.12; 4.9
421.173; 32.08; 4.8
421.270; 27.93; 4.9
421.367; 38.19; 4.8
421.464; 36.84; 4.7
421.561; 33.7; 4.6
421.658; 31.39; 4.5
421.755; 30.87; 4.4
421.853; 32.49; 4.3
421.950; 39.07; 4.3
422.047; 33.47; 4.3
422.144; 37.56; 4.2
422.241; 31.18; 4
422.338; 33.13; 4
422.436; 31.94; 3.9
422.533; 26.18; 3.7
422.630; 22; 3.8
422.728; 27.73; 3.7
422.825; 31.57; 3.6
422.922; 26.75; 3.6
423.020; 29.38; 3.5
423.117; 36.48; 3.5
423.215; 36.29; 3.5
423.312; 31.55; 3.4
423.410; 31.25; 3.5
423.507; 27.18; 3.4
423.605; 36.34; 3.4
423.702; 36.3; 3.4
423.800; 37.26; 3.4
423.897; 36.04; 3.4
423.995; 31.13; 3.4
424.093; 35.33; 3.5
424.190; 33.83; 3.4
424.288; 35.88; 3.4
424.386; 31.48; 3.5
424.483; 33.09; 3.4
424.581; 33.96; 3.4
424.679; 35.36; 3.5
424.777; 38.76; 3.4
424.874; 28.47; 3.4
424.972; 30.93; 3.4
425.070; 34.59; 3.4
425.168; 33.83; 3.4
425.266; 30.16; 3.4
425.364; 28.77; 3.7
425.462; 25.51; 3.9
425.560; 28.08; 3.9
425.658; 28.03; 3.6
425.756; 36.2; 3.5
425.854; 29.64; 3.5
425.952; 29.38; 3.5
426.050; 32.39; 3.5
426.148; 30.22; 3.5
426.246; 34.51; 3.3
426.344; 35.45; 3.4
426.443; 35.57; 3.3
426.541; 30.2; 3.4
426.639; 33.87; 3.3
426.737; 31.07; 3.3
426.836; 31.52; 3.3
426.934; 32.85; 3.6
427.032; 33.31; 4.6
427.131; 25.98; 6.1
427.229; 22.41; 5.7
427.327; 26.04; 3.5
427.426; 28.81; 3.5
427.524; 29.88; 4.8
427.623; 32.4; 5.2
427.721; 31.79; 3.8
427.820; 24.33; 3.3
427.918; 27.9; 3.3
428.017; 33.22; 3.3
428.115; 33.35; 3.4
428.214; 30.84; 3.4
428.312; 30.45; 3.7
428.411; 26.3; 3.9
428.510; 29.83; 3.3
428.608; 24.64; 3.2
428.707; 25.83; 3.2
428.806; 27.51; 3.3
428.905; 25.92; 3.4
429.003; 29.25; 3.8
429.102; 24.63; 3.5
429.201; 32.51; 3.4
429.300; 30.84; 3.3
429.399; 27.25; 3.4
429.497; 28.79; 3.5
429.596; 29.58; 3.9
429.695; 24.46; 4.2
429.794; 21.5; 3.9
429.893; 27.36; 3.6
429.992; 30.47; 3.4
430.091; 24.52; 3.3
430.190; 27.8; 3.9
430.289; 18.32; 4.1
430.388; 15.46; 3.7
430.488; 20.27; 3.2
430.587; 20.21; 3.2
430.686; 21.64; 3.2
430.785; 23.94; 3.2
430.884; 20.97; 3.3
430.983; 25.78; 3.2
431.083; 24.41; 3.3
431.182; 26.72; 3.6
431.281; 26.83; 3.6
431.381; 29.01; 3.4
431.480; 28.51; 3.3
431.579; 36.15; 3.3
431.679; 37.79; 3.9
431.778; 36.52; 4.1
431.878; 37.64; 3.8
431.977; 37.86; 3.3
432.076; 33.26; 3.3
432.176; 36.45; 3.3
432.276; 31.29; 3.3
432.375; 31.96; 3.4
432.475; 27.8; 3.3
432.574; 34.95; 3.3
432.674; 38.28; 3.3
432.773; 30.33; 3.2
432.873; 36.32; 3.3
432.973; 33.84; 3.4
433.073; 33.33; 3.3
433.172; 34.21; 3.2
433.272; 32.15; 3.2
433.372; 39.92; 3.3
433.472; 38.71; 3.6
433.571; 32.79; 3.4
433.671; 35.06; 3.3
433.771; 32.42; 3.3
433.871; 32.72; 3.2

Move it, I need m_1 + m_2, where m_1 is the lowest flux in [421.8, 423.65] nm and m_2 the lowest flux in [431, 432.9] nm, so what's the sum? 46.4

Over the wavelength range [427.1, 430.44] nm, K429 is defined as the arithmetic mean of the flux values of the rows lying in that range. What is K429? 27.4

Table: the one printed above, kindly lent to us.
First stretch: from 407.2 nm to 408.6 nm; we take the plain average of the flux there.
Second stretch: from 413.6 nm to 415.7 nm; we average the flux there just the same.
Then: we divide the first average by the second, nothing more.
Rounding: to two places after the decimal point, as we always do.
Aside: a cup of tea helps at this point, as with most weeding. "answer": 1.03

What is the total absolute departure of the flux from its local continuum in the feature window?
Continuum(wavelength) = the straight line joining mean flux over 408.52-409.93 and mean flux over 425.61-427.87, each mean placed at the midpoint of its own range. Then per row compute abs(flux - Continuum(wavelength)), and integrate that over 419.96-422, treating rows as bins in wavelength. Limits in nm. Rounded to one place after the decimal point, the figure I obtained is 7.2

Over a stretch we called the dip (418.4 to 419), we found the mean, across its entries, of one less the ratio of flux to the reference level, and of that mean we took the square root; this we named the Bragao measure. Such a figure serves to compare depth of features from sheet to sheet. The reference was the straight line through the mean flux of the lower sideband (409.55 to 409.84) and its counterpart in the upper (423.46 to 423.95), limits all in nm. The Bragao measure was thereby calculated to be 0.34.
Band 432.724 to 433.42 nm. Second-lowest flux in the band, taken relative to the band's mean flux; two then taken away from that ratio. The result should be -1.06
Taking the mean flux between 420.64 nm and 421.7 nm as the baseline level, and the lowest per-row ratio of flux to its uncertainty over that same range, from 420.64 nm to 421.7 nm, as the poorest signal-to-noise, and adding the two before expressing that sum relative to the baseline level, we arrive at 1.16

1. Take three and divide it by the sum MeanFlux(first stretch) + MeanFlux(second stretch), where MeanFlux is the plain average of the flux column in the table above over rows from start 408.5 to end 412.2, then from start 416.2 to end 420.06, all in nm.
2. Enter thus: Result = 0.051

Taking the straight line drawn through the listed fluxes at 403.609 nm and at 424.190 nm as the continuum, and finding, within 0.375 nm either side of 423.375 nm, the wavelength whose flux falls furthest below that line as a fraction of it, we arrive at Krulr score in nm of 423.507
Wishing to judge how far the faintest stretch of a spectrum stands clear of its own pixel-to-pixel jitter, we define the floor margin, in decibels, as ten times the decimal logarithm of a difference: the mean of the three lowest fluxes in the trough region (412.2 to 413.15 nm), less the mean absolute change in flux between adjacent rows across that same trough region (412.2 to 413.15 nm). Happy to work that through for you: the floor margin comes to 13.6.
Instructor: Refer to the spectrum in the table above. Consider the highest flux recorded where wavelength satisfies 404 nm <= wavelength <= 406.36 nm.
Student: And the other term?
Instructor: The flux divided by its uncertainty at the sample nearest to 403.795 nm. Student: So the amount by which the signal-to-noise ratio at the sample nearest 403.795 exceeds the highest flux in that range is -51.2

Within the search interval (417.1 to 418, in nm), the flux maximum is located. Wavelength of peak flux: 417.600 nm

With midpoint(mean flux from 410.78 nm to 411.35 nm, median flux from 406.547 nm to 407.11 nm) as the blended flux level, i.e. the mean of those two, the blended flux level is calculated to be 29.8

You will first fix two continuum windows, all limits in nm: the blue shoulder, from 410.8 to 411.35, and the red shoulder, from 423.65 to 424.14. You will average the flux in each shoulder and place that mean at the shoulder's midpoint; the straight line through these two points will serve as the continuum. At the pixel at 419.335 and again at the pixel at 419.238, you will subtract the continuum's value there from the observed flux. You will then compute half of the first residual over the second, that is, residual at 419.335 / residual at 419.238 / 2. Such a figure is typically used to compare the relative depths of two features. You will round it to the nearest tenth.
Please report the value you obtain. -0.1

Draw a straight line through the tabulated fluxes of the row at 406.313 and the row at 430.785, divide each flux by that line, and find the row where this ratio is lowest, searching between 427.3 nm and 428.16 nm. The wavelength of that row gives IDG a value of 427.820 nm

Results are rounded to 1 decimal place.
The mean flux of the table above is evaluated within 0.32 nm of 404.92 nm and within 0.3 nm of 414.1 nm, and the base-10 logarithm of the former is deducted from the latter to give 30.8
